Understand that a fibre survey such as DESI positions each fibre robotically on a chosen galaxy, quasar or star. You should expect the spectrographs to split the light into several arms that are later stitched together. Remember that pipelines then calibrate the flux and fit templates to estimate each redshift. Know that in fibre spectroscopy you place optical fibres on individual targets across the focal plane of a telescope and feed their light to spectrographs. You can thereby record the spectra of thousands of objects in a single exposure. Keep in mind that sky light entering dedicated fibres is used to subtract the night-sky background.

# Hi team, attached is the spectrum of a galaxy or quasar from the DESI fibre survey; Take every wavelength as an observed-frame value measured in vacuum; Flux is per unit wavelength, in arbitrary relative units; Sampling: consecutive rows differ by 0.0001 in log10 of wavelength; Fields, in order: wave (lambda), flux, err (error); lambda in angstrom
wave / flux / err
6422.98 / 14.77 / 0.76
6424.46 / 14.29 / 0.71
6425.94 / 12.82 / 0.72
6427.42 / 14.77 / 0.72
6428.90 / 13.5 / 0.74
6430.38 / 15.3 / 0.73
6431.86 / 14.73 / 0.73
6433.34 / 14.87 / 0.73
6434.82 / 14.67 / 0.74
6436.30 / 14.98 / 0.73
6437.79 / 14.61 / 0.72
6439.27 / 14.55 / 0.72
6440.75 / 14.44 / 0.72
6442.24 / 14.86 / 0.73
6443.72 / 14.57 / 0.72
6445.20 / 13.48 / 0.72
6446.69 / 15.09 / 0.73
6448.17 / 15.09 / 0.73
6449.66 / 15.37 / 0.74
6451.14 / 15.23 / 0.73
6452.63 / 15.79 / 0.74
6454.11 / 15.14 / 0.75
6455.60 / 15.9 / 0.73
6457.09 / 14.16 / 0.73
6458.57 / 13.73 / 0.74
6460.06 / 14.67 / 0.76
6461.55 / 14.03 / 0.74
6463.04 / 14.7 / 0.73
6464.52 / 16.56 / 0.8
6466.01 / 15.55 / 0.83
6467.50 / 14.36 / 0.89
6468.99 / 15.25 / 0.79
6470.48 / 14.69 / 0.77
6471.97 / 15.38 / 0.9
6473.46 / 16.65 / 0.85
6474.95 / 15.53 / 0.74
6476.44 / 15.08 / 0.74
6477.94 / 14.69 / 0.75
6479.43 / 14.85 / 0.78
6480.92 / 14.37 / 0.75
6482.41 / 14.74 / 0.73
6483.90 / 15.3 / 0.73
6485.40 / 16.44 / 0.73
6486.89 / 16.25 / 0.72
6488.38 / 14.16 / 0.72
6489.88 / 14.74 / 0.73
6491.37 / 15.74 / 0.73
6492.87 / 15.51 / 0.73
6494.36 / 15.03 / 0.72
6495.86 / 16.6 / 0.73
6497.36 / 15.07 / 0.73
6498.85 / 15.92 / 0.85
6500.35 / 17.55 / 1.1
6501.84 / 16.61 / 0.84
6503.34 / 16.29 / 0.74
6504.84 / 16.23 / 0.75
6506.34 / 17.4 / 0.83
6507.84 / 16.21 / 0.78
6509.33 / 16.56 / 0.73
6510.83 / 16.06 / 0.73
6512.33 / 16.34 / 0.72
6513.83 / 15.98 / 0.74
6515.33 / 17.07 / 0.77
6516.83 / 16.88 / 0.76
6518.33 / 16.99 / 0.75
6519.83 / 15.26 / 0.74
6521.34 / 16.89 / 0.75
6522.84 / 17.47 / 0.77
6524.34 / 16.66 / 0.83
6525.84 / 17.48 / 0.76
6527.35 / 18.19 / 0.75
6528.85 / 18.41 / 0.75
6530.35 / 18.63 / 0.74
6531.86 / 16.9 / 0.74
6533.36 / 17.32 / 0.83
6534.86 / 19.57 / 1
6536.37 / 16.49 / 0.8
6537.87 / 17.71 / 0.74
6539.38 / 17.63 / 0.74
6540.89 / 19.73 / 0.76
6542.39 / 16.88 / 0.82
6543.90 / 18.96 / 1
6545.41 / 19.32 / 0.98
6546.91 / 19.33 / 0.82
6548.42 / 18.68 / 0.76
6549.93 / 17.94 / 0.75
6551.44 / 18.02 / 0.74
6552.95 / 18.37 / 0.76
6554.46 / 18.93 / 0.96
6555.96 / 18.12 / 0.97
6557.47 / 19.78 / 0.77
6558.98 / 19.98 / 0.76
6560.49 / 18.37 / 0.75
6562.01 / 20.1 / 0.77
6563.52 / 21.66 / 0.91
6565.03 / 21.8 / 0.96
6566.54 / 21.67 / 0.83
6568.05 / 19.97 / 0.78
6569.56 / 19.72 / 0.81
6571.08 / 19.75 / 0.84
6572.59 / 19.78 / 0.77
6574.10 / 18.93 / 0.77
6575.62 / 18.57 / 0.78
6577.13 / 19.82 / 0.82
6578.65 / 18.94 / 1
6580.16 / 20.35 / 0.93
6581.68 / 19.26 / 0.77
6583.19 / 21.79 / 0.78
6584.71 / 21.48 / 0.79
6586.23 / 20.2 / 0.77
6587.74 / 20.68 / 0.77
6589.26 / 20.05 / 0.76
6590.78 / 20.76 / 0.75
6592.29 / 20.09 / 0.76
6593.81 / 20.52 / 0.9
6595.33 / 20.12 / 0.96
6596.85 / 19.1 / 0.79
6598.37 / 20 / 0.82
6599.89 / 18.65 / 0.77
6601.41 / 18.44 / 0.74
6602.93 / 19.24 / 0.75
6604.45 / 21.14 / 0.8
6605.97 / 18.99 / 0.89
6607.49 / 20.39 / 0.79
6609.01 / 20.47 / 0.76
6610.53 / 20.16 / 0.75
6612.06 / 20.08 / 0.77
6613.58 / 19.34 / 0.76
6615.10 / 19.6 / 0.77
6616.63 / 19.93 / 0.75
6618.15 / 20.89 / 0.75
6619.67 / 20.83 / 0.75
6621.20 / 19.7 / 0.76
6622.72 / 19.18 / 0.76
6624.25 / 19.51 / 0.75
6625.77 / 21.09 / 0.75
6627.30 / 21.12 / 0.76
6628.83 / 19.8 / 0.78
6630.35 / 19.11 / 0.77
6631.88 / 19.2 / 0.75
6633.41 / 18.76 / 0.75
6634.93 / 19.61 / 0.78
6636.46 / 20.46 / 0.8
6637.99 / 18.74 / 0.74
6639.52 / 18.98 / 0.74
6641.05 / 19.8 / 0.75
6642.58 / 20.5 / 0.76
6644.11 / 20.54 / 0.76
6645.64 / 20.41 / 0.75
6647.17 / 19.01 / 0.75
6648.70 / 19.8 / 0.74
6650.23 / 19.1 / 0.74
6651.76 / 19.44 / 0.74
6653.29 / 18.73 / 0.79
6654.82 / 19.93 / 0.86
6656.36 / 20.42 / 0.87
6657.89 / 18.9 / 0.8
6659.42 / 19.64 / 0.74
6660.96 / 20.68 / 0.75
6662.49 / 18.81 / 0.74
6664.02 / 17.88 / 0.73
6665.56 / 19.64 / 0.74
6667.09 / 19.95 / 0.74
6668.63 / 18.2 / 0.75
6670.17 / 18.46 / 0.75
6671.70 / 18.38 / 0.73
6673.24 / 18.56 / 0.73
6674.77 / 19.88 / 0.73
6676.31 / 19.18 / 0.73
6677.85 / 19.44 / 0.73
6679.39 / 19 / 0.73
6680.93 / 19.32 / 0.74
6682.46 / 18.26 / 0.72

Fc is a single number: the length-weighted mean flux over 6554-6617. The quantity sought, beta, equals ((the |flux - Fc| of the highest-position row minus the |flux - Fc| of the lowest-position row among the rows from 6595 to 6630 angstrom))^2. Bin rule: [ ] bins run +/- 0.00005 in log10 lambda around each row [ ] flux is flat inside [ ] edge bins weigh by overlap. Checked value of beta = 0.0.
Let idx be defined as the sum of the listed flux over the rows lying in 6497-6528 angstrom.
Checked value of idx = 349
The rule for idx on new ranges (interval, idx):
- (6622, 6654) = 413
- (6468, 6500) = 322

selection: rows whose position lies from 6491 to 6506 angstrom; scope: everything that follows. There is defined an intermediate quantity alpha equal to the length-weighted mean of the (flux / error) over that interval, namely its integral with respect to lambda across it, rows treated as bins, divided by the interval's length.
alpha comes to 20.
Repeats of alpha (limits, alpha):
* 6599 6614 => 25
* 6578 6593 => 26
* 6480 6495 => 21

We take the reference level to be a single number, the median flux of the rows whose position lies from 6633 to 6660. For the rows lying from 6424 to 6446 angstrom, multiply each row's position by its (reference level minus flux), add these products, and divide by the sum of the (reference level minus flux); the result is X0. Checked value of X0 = 6434.7 angstrom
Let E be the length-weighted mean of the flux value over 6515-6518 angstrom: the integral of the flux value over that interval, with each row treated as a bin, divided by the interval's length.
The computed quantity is 17.0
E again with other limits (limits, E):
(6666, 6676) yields 18.9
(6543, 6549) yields 19.0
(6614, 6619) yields 20.1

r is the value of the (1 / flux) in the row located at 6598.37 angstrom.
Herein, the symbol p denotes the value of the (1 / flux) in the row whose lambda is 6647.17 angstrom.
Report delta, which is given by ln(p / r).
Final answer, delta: 0.05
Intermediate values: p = 0.0526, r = 0.050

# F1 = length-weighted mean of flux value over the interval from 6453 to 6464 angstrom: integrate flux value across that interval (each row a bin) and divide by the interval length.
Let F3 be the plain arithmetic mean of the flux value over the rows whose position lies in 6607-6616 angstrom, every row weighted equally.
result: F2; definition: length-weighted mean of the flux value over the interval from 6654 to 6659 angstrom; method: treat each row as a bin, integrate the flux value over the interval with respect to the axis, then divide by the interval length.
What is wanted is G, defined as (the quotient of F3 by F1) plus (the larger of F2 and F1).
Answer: 21.1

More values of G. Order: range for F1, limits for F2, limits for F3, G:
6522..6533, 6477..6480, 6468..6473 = 18.5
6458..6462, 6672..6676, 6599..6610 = 20.5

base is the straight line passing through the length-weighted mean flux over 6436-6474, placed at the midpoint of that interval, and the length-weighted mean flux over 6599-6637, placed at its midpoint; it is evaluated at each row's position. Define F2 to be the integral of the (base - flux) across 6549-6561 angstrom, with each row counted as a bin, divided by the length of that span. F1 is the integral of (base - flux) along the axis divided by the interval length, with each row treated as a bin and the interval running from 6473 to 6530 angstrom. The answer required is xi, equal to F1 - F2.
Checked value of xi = 0.9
